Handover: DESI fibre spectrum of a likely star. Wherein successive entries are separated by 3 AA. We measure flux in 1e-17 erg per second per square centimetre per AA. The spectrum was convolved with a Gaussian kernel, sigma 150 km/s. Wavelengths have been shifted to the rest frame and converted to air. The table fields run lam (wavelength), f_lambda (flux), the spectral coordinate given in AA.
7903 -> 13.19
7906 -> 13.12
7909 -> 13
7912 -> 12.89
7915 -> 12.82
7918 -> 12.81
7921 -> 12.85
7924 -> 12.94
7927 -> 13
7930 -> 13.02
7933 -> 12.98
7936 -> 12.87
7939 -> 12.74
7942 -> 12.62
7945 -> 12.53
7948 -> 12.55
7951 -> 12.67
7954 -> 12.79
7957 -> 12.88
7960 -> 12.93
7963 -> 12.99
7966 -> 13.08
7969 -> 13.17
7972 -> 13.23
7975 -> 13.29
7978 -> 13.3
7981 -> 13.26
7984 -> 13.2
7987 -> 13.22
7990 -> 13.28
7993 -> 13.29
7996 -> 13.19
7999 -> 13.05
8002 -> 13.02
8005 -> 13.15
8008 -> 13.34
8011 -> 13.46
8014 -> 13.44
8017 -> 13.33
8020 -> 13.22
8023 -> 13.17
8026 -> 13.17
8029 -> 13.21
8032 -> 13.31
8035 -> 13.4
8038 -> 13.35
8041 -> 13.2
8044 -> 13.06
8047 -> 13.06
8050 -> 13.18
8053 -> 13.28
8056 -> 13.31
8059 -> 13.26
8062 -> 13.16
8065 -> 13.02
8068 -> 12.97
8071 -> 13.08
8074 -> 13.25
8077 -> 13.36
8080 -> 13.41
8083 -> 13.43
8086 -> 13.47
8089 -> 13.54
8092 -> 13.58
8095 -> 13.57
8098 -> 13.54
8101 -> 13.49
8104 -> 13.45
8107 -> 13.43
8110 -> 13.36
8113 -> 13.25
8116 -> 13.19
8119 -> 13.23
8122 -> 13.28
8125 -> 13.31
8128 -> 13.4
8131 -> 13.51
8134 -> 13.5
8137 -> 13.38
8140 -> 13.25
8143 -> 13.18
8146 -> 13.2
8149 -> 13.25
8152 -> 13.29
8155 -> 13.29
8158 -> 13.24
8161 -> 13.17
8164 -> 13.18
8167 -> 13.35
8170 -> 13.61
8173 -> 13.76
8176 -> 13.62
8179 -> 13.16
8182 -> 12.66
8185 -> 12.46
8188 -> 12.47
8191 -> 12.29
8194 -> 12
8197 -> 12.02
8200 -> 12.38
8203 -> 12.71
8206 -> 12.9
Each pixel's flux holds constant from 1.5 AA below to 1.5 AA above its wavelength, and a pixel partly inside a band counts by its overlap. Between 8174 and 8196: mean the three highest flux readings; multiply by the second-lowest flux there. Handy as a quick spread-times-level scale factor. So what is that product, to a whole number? 162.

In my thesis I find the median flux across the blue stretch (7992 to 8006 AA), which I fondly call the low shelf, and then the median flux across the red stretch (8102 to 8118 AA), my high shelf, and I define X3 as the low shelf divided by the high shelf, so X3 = 0.98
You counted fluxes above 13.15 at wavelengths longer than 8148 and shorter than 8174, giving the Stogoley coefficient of 9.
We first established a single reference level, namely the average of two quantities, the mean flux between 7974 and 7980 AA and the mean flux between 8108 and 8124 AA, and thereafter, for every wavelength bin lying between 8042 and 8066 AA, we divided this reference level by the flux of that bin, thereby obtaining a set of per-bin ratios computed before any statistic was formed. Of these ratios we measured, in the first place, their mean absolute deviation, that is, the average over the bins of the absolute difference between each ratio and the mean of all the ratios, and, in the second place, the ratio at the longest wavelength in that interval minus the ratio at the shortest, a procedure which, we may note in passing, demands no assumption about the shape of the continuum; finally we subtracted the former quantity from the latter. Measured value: -0.004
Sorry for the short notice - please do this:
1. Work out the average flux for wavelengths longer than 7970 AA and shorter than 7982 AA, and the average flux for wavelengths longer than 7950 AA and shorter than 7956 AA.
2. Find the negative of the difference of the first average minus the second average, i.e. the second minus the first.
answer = -0.5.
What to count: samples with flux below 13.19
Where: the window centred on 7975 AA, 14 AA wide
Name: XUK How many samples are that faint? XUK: 1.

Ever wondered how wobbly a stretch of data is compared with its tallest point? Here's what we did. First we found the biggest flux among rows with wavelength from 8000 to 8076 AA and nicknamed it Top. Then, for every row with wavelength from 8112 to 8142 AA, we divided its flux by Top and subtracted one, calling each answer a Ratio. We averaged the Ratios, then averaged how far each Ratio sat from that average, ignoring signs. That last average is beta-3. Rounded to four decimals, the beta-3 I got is 0.0070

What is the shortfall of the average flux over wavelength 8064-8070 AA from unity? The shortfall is -12.0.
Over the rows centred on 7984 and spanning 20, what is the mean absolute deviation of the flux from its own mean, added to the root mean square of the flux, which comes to 13.3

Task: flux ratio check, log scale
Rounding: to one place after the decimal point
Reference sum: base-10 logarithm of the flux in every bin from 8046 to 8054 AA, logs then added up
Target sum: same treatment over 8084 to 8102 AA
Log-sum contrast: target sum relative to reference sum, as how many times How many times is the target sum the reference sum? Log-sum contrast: 2.0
